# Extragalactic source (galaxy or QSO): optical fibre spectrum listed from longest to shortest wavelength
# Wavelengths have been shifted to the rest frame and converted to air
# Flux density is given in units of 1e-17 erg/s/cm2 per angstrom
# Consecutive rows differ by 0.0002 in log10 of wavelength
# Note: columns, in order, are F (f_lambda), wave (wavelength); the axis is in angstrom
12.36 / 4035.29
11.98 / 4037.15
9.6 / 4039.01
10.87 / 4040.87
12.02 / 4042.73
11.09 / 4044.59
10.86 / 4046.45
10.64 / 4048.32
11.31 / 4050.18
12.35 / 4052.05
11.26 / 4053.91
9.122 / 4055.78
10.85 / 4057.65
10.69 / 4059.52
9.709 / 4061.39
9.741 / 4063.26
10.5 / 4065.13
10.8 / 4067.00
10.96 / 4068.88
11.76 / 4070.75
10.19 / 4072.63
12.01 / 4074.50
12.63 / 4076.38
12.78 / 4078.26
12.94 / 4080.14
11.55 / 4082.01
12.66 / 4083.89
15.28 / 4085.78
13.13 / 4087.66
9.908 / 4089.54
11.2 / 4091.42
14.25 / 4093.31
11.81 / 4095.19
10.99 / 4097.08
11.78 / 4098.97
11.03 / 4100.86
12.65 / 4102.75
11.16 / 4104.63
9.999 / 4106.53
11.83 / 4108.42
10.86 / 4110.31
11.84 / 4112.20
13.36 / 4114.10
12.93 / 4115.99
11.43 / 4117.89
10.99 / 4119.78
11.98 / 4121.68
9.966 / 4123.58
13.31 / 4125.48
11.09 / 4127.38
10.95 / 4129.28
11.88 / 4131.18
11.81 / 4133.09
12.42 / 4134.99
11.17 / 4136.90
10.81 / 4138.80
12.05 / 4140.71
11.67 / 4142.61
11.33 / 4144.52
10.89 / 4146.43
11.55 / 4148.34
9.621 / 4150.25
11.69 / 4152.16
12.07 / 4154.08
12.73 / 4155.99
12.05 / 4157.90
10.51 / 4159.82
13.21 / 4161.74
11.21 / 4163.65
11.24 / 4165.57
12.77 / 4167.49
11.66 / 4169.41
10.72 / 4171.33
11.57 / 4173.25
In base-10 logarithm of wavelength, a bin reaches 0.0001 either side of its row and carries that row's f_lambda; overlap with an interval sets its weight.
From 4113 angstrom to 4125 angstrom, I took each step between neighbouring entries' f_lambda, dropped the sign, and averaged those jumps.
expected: 1.07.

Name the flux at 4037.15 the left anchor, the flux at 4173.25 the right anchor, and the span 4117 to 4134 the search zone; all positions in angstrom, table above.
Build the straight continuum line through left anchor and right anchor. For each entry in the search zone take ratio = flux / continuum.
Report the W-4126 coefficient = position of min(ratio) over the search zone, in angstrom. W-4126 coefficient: 4123.58 angstrom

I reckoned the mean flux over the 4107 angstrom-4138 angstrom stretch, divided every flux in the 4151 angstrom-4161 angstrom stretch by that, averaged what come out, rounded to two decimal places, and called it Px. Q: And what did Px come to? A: 1.01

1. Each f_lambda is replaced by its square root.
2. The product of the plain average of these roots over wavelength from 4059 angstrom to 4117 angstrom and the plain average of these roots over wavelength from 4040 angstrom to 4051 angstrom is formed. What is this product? 11.4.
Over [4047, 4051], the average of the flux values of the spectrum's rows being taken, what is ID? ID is 11.0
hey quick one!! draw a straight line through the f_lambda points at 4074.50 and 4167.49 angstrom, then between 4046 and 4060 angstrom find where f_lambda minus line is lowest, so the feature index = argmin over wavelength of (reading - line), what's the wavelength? 4055.78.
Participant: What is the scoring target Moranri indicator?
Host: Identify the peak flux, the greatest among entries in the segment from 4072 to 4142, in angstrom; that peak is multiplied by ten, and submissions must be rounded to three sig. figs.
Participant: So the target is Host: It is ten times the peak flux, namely 153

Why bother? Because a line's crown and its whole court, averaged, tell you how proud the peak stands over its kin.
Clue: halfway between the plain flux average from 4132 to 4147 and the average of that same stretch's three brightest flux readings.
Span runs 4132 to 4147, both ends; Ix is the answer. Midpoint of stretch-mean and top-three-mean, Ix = 11.8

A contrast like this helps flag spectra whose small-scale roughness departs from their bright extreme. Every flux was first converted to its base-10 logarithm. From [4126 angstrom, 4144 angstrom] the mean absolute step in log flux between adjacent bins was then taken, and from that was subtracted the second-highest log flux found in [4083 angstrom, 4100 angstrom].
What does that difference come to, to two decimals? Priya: -1.13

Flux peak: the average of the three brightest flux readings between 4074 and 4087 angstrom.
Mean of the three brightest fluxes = 13.7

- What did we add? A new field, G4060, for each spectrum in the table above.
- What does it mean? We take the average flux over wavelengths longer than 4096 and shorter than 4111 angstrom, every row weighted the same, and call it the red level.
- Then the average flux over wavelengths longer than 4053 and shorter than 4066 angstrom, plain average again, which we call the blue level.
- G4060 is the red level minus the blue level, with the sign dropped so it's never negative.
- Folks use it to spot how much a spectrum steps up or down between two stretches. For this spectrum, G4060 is 1.0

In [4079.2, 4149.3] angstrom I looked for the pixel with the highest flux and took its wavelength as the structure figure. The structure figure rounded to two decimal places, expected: 4085.78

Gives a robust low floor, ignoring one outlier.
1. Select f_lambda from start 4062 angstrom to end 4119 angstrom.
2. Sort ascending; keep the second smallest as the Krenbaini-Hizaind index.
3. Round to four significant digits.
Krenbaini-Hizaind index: 9.908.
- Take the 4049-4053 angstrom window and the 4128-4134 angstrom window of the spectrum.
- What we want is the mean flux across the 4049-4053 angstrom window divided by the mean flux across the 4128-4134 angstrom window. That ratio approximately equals 1.02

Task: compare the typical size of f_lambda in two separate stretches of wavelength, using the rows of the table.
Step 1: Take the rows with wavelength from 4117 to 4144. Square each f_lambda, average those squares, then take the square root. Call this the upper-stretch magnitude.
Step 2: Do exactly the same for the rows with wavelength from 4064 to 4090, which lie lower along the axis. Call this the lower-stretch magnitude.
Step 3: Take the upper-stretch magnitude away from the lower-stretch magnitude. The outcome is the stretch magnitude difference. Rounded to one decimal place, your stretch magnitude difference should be 0.5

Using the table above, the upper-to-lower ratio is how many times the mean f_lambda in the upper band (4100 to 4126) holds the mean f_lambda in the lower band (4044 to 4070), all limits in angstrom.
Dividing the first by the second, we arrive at 1.09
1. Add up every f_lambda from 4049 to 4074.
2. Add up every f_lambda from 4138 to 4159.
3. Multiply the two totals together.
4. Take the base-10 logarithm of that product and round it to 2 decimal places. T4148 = 4.25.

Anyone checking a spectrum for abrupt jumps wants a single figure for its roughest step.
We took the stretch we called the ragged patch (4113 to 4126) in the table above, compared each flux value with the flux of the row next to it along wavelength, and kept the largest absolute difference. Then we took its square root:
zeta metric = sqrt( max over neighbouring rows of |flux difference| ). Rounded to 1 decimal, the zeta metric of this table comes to 1.8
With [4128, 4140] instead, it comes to 1.1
